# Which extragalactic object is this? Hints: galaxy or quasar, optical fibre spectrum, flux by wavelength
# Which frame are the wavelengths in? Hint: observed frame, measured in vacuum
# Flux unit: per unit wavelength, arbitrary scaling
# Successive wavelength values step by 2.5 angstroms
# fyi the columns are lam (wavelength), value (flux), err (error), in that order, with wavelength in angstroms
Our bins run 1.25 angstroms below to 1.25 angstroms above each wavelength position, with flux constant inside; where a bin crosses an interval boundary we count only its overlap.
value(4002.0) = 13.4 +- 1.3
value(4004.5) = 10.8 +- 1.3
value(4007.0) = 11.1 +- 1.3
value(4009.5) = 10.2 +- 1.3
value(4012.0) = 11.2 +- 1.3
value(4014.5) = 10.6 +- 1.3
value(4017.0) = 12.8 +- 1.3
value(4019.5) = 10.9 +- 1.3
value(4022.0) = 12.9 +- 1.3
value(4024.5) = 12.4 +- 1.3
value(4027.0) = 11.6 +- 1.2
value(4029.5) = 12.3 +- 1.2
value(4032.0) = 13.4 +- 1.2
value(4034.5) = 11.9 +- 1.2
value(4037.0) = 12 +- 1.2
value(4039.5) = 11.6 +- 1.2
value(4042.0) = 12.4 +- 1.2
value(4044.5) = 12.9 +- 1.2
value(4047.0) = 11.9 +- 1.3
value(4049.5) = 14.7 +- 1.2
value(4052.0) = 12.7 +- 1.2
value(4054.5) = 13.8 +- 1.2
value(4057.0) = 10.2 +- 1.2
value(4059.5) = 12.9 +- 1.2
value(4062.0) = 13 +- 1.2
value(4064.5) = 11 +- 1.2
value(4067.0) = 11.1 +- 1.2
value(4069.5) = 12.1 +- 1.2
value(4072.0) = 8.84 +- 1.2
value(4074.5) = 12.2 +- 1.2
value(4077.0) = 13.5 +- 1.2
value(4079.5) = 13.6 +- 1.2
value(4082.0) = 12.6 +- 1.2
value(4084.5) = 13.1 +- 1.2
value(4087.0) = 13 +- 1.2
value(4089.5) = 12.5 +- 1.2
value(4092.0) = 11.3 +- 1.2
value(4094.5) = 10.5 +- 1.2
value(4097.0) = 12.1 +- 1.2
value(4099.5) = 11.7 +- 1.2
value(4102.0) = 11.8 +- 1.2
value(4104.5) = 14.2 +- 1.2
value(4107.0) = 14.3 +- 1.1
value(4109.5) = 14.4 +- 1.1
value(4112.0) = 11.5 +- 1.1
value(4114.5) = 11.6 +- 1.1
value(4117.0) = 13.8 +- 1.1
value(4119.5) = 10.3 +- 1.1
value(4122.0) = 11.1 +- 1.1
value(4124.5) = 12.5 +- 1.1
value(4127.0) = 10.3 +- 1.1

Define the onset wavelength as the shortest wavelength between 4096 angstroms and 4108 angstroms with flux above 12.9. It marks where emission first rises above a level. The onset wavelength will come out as 4104.5 angstroms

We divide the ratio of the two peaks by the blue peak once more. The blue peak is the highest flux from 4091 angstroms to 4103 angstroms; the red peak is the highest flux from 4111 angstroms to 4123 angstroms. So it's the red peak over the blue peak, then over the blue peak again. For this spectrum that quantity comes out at 0.094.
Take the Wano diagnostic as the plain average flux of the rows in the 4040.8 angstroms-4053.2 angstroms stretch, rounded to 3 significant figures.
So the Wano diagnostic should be 12.9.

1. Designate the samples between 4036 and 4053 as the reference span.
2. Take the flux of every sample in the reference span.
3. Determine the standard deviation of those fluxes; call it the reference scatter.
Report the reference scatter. 1.0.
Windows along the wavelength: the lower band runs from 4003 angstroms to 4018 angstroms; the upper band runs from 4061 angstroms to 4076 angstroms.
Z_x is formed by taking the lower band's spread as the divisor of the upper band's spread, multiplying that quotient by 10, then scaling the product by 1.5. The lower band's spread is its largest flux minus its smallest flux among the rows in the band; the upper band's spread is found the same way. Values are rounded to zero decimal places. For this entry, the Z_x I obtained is 24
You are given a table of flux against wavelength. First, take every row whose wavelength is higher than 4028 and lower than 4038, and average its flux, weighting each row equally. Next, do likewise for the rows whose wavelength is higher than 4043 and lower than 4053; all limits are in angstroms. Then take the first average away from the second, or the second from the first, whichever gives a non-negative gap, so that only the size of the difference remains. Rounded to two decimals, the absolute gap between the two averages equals 0.65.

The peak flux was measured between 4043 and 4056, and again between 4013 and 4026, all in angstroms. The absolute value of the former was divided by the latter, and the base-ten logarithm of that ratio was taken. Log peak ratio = 0.06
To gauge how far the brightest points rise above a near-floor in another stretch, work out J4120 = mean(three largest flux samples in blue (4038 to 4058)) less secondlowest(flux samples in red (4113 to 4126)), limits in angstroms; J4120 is 2.7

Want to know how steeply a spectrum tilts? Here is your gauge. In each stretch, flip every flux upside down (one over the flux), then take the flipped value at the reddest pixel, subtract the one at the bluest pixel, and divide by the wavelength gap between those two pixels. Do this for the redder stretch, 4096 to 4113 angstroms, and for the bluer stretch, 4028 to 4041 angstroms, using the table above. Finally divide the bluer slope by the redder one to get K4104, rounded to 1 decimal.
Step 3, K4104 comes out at 1.7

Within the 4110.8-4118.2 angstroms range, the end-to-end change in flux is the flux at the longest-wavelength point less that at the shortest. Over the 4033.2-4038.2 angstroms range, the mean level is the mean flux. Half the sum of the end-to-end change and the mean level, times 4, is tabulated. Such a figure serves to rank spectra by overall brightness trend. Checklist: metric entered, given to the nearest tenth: 28.5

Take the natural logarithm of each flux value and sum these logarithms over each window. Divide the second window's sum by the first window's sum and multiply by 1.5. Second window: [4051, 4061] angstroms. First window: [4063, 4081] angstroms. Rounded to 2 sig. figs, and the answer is 0.88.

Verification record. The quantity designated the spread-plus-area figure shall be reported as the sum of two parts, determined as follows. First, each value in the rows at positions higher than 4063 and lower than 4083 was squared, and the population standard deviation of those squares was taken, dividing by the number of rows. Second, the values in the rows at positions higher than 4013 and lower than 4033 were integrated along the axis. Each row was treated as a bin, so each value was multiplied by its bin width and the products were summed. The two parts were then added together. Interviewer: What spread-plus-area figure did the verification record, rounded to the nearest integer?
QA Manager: 275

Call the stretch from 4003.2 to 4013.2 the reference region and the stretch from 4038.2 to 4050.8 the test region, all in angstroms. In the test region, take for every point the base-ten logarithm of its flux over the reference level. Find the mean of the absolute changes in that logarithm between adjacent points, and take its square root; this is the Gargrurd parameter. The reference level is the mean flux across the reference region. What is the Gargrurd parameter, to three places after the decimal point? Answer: 0.208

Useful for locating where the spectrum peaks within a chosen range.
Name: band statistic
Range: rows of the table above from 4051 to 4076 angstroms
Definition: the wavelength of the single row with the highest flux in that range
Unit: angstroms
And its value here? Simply 4054.5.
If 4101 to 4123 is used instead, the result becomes 4109.5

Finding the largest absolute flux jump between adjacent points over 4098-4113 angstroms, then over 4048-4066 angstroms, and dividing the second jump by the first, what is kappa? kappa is 1.2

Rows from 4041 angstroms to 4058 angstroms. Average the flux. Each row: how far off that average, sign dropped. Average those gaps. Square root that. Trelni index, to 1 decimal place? 1.0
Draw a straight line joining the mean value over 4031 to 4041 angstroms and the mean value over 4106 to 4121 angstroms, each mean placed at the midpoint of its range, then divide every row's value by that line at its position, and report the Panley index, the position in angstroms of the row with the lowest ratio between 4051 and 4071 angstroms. 4057.0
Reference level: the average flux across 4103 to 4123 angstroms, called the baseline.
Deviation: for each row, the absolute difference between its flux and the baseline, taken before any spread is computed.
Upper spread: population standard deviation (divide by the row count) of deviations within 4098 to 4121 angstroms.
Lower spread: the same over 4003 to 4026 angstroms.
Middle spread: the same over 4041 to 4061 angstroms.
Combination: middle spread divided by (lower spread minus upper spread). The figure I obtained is 2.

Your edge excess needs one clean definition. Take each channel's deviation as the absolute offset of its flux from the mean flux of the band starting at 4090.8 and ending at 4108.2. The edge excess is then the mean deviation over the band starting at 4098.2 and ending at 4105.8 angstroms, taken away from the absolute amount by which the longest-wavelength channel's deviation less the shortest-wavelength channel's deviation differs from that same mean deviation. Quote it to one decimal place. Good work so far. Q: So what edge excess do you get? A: -0.6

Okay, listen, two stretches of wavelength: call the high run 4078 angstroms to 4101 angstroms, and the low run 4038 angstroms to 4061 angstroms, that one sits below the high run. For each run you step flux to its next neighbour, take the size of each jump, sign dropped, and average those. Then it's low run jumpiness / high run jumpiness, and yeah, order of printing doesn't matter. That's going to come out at 2.4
